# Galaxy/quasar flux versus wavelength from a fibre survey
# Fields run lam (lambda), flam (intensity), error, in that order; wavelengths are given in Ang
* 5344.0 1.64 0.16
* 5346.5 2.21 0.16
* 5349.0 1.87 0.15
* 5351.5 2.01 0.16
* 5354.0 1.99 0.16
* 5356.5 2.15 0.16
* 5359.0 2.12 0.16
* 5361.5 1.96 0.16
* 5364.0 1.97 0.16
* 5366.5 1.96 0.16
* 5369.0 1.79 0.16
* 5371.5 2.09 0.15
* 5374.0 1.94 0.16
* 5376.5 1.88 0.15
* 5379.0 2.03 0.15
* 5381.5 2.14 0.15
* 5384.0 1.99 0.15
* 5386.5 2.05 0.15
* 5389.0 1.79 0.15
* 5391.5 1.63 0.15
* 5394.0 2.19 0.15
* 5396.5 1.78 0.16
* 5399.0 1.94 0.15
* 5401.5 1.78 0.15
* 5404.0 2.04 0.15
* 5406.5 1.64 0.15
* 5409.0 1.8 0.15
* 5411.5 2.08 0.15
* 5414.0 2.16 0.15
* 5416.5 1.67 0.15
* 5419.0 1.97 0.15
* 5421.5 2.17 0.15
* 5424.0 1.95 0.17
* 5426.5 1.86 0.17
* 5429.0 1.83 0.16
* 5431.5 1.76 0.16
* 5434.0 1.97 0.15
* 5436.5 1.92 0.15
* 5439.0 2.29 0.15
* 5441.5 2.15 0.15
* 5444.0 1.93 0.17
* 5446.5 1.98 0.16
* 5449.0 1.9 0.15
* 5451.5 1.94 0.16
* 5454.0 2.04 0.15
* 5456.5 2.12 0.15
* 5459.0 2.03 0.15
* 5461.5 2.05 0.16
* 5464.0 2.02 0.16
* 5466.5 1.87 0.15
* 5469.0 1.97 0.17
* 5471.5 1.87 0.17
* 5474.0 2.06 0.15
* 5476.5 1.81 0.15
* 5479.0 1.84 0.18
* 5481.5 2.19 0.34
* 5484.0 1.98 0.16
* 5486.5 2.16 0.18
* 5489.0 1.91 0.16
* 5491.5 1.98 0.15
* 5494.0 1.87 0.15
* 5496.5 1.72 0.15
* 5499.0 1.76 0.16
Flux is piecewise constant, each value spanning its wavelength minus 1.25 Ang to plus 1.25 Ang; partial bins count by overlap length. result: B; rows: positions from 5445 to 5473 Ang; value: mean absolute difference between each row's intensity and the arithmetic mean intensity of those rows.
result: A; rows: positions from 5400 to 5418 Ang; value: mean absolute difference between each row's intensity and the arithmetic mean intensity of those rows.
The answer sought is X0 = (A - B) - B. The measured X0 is 0.05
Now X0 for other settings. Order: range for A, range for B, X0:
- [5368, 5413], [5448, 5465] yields 0.03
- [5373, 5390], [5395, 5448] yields -0.18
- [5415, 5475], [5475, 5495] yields -0.12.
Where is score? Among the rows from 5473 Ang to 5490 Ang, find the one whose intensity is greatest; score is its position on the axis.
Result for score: 5481.5 Ang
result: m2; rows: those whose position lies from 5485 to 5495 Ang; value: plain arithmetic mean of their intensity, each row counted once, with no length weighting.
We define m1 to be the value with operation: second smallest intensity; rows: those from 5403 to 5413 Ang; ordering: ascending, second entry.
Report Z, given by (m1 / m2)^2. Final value 0.83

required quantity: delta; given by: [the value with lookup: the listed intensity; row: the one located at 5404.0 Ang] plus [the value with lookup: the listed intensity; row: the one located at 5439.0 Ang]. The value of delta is 4.3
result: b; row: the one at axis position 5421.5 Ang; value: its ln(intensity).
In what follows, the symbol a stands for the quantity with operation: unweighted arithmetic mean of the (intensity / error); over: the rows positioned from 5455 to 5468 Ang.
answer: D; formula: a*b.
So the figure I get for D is 10.2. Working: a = 13.1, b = 0.775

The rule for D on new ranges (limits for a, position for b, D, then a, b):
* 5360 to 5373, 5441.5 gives 9.5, 12.4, 0.765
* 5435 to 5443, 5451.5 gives 9.4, 14.1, 0.663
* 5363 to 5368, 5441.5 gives 9.4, 12.3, 0.765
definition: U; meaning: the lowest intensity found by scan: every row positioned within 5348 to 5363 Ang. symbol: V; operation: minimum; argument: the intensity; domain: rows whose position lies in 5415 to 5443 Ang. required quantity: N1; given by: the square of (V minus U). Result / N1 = 0.040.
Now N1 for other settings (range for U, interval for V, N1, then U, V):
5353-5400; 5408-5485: 0.002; 1.63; 1.67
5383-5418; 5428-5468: 0.017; 1.63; 1.76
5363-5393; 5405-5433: 0.000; 1.63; 1.64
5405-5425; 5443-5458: 0.068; 1.64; 1.9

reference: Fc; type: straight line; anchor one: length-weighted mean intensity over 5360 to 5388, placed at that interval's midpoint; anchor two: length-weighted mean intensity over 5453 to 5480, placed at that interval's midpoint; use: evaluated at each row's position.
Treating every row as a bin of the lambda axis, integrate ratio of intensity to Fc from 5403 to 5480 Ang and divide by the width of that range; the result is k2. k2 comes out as 0.99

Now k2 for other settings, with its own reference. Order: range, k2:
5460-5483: 1.00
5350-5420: 0.98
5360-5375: 0.99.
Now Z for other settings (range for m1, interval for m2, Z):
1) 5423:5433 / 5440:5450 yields 0.85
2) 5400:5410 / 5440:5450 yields 0.80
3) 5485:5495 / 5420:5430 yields 0.96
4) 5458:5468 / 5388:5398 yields 1.20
